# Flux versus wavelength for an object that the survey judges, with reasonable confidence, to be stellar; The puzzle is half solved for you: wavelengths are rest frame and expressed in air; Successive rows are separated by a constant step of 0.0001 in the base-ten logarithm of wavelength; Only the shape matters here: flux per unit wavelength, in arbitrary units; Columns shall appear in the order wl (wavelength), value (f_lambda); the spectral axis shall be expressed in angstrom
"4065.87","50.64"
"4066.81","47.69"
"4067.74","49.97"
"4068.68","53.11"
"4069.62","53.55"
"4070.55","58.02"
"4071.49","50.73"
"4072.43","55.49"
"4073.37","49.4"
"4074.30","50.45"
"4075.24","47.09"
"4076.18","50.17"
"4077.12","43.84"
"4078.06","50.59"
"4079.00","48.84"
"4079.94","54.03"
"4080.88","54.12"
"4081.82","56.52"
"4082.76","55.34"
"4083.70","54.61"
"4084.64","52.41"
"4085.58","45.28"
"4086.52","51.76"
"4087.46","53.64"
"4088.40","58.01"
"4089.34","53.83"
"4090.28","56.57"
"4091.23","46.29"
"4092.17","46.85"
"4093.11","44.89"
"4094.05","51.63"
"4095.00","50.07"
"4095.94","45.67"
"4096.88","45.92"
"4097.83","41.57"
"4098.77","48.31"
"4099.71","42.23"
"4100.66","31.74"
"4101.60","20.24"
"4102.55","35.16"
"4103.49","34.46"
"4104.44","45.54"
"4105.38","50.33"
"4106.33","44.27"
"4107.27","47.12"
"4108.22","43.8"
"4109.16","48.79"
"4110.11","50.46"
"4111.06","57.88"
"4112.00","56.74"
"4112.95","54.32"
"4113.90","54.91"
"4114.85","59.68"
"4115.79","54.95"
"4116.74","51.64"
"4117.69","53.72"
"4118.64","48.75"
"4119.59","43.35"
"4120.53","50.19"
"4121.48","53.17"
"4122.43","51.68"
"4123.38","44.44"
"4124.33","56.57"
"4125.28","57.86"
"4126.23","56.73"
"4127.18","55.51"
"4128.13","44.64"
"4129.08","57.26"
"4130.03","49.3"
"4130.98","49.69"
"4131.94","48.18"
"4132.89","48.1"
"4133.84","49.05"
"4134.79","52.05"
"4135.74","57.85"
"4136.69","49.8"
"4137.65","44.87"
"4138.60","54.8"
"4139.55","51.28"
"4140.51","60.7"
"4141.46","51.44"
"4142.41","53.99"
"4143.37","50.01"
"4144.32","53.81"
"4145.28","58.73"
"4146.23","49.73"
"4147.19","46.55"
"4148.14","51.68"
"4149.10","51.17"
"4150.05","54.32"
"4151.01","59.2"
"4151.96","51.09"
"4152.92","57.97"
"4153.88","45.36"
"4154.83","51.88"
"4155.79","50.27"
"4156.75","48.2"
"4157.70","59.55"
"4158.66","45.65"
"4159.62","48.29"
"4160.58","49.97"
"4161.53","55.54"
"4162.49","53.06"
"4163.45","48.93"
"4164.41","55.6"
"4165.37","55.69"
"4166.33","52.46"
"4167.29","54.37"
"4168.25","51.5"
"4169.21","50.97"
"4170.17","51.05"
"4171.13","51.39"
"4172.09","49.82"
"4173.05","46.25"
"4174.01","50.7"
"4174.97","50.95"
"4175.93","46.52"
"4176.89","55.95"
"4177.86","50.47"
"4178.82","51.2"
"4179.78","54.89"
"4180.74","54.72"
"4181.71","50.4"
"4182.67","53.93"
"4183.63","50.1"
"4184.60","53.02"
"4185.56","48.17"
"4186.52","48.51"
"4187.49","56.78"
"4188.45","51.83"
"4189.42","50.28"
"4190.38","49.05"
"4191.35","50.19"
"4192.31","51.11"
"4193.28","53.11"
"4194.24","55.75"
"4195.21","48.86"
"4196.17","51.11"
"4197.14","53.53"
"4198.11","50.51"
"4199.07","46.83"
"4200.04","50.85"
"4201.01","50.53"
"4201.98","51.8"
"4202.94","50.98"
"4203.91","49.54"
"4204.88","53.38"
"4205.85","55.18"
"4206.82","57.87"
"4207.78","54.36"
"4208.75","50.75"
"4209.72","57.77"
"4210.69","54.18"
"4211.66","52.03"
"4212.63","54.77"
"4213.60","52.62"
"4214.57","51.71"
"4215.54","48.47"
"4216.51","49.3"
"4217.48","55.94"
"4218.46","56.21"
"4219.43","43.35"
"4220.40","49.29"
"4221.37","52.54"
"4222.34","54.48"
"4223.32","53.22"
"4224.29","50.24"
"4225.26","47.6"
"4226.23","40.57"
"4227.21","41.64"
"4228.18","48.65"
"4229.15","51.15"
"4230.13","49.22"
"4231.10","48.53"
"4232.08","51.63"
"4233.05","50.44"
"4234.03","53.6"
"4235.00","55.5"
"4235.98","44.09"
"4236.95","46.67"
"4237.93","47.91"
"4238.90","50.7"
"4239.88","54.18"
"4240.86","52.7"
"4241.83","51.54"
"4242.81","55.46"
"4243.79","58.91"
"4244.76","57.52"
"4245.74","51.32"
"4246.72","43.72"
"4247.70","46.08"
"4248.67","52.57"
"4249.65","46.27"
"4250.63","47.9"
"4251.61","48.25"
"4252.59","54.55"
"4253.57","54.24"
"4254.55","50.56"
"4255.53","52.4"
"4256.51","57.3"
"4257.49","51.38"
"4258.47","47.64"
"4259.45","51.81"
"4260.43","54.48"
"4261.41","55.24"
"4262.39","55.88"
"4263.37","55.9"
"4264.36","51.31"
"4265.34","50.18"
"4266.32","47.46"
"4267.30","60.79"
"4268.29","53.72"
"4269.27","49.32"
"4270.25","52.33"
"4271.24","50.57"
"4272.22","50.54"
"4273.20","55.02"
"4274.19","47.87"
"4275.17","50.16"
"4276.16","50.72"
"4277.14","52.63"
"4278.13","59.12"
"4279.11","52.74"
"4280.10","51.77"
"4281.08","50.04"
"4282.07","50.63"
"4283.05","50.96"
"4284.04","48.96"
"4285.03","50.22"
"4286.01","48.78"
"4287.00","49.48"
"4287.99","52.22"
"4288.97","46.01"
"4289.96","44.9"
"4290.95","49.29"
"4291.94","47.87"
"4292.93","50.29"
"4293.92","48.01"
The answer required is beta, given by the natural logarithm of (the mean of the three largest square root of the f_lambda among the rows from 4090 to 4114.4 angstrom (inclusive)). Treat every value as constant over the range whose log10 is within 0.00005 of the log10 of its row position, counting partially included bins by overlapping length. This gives 2.02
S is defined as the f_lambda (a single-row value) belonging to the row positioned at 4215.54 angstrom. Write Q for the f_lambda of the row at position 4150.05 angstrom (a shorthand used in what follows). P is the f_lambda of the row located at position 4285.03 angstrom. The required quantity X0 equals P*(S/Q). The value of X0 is 45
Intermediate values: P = 50.22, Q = 54.32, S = 48.47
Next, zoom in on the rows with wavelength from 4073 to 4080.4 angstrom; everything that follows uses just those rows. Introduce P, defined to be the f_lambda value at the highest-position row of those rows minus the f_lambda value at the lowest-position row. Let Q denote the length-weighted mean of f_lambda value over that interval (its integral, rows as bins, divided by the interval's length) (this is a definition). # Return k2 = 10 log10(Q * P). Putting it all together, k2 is 24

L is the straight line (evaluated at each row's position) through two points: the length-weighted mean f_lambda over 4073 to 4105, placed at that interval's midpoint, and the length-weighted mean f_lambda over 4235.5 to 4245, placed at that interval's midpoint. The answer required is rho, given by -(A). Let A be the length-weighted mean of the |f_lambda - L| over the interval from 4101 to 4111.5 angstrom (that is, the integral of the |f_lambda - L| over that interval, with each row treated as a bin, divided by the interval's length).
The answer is -7.4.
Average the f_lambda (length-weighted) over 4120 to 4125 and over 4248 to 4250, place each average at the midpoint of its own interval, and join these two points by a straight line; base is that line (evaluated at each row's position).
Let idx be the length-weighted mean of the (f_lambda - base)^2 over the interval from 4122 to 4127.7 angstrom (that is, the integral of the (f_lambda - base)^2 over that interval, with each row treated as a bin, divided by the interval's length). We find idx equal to 28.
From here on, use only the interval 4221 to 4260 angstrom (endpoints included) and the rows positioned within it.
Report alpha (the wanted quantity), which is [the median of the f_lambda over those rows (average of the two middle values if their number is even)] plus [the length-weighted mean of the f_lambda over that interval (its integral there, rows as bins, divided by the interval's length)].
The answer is 102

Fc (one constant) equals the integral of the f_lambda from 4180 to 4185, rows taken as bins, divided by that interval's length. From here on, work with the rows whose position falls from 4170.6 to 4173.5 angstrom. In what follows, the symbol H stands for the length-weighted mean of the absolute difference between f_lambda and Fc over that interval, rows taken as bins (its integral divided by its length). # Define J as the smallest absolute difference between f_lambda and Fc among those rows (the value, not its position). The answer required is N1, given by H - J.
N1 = 2.2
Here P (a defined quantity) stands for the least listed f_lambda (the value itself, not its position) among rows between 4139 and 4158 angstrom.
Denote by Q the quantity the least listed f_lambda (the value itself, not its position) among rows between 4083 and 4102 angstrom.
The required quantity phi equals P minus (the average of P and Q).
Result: 13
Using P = 45.36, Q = 20.24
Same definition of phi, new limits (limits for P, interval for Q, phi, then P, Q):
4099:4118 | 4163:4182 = -13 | 20.24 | 46.25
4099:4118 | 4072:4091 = -12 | 20.24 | 43.84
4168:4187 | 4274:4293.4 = 1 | 46.25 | 44.9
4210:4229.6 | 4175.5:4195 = -3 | 40.57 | 46.52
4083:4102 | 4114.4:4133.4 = -12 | 20.24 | 43.35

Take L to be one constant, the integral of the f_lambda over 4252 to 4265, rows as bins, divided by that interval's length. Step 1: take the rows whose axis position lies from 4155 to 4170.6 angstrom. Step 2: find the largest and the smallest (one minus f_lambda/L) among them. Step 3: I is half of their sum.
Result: 0.011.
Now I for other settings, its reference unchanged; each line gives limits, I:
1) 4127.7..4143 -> 0.010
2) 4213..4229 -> 0.090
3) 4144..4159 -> 0.014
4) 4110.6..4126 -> 0.032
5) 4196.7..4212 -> 0.016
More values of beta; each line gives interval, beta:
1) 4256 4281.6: 2.04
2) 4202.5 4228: 2.02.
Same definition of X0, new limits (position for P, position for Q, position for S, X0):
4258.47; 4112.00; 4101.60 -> 17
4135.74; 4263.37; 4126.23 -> 59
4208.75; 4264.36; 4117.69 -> 53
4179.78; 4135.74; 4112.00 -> 54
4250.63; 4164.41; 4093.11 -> 39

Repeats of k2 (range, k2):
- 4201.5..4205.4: 19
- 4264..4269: 21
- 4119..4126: 29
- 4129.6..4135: 21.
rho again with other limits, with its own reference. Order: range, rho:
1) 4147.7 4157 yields -3.9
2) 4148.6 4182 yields -3.2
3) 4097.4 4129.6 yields -6.5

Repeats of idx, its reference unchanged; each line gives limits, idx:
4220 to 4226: 11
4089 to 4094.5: 22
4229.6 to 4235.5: 9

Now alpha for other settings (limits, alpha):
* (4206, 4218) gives 107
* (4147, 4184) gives 103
